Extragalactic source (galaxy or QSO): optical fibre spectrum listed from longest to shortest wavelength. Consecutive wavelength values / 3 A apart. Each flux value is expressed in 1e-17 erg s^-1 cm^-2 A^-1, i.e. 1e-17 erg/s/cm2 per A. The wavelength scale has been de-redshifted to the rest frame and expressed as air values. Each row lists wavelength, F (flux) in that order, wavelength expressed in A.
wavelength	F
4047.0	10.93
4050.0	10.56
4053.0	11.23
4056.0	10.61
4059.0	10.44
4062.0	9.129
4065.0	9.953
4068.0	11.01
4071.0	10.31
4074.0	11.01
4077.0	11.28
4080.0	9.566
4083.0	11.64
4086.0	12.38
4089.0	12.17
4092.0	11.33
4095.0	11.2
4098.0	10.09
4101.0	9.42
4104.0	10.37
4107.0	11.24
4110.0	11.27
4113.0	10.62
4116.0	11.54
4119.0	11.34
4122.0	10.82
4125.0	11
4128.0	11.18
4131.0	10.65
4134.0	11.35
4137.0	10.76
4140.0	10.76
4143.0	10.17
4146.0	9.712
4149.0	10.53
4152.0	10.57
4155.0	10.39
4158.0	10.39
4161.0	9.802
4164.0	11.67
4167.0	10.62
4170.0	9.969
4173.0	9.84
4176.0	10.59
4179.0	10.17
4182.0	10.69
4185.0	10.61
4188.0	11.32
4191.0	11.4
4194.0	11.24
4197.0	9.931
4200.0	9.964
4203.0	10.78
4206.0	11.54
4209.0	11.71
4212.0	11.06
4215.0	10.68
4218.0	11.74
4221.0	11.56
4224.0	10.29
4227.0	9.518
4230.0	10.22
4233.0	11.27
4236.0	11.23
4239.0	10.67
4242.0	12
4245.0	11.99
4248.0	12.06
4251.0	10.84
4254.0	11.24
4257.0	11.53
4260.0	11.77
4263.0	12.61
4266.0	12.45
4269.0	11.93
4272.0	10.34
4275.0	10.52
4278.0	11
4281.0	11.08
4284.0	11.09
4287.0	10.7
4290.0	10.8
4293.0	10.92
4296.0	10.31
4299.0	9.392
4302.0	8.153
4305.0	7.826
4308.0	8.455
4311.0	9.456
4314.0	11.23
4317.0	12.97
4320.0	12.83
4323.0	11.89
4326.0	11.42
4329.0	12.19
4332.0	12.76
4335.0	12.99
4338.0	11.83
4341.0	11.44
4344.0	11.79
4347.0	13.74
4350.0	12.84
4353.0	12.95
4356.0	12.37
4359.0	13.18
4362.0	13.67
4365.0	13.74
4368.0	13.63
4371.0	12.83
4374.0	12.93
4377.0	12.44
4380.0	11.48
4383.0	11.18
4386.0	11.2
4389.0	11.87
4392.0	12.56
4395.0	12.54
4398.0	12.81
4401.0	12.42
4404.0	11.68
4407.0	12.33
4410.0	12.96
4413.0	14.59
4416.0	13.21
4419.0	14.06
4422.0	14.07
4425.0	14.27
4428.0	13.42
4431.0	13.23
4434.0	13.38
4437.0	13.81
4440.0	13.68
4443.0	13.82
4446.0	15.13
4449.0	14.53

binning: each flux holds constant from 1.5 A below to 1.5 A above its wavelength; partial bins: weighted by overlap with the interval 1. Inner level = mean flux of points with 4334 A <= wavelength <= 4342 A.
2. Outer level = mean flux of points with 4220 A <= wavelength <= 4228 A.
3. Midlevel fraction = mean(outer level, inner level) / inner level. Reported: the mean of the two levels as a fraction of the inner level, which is 0.93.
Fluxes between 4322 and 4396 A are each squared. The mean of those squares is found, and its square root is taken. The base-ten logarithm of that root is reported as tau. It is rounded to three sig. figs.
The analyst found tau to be 1.10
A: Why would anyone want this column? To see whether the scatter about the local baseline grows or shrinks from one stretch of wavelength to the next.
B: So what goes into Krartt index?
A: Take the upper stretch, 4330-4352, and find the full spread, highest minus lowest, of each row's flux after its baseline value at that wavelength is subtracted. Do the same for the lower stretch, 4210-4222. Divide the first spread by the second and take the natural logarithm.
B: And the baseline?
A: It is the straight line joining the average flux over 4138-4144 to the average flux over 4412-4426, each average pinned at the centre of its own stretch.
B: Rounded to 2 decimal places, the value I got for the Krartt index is 0.78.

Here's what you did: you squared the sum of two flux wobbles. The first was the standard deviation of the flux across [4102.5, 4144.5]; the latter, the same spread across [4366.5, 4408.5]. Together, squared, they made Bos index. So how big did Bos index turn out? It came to 1.2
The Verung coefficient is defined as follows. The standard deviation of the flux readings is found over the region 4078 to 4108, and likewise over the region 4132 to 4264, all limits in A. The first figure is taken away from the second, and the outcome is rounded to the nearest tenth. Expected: -0.3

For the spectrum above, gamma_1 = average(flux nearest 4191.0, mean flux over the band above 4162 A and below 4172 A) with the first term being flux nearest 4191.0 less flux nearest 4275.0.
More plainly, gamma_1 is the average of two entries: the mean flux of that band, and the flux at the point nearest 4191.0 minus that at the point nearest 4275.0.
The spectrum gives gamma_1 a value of 5.8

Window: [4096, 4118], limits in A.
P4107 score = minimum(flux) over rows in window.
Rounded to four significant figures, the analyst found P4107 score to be 9.420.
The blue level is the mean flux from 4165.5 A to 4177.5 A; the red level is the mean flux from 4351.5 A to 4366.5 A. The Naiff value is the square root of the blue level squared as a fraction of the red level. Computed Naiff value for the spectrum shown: 2.8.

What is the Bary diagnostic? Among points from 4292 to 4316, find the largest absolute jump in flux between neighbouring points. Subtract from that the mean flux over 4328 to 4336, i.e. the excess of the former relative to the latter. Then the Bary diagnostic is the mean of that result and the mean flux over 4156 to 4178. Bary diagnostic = -0.2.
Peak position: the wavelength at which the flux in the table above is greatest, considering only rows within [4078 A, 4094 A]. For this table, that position 4086.0 A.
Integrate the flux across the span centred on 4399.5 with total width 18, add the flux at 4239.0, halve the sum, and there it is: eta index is 117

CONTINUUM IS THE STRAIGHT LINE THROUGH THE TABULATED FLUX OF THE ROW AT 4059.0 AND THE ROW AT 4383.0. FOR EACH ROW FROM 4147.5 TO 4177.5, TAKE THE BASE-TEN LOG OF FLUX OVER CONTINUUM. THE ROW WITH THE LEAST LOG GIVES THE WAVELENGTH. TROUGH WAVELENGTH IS 4161.0 A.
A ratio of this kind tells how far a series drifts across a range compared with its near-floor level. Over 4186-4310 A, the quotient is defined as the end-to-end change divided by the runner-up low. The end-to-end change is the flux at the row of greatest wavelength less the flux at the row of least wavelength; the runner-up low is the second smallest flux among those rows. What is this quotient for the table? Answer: -0.35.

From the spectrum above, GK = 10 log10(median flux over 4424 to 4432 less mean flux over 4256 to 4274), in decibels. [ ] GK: 2.2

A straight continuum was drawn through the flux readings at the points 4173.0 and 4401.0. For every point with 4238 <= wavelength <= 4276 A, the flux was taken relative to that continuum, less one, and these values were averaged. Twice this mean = 0.14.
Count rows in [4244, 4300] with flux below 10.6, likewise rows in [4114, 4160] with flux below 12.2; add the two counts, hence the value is 19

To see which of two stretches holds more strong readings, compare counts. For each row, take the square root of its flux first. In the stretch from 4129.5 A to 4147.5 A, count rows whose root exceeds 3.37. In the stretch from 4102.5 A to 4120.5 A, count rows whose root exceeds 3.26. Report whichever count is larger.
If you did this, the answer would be 4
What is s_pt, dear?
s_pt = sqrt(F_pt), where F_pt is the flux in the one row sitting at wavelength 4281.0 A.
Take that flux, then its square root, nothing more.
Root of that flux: 3.33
